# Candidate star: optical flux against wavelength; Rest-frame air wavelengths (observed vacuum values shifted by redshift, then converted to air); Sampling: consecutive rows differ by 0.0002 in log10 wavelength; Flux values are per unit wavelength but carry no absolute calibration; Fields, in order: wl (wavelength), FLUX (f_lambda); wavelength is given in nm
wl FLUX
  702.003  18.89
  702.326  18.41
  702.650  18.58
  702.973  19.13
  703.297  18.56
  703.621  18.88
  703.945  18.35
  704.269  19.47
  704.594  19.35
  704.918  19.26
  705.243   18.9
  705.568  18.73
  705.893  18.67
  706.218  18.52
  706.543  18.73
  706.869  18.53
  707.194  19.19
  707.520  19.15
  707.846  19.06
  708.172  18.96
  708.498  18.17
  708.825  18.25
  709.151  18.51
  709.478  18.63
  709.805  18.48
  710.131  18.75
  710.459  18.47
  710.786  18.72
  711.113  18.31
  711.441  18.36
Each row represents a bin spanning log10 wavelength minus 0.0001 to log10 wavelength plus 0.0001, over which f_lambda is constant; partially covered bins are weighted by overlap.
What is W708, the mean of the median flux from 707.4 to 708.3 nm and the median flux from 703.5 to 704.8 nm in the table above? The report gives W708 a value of 19.1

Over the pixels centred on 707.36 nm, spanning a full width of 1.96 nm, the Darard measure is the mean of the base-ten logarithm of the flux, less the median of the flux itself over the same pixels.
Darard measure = -17.7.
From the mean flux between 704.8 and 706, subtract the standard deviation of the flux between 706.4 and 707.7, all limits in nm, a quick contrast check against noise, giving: 18.6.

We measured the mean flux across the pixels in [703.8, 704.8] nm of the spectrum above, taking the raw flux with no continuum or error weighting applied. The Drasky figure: 19.1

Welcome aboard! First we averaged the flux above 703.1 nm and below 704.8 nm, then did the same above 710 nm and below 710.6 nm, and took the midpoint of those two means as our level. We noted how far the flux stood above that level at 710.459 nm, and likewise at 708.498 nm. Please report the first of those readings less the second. 0.30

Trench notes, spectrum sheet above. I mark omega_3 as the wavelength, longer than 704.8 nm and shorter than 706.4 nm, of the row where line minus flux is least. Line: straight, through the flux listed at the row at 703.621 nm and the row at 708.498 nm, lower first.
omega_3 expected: 704.918 nm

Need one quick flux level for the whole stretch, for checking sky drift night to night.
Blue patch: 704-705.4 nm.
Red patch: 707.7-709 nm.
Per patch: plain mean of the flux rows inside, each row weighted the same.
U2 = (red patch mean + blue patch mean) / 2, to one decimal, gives 18.9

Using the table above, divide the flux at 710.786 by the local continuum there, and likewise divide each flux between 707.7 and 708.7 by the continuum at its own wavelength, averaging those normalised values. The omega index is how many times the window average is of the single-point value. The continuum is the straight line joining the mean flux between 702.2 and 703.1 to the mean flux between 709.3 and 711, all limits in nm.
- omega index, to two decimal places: 1.00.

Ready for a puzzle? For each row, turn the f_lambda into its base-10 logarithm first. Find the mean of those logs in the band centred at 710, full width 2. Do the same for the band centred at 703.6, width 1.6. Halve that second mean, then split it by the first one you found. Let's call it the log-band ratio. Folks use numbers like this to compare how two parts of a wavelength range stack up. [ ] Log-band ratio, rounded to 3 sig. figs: 0.503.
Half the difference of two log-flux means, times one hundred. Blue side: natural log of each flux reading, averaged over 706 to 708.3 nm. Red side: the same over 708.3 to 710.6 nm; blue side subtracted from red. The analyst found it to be -1.10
